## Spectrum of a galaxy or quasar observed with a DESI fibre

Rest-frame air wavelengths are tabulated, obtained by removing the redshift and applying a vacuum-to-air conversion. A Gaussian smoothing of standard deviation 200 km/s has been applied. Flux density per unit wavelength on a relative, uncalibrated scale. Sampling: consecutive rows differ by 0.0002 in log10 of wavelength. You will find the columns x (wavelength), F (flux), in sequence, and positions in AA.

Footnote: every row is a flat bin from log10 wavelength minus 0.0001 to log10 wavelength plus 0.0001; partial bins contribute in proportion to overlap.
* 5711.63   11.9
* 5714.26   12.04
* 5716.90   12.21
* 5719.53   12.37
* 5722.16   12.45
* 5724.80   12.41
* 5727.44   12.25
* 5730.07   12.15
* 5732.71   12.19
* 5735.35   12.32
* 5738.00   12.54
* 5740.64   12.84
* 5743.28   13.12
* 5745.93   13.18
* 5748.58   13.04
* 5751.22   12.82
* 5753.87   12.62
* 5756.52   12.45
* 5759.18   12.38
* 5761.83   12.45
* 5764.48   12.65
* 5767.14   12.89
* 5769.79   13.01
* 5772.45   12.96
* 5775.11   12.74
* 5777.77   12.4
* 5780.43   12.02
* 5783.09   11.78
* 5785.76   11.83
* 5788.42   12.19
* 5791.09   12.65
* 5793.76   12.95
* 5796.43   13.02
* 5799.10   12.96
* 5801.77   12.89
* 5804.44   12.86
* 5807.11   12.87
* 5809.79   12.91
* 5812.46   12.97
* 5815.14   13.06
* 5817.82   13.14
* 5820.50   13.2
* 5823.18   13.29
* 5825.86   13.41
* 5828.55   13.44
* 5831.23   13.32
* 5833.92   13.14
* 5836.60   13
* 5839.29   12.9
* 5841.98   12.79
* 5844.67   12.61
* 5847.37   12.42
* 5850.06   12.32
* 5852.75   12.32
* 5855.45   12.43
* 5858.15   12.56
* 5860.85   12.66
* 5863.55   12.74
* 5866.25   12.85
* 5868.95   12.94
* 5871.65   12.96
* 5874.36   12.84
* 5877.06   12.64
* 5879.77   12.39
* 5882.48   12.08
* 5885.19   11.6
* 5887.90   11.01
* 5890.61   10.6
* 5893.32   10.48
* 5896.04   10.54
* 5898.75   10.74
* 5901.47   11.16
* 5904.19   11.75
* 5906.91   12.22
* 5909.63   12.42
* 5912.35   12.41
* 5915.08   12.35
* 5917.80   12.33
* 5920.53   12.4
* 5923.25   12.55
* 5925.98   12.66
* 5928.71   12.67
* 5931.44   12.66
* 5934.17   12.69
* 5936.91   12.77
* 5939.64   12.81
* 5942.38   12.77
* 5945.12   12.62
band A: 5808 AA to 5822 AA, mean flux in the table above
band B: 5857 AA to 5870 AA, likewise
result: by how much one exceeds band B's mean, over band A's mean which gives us -0.900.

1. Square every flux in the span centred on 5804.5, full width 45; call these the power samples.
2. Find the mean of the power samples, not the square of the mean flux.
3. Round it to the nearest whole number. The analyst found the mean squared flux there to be 165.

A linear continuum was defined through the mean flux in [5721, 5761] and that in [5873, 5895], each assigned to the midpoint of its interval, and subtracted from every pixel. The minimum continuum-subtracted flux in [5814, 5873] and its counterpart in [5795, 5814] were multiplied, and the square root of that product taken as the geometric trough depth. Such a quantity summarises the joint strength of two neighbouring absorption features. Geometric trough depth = 0.5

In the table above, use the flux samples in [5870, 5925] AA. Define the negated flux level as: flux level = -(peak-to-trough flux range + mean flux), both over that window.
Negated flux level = -14.4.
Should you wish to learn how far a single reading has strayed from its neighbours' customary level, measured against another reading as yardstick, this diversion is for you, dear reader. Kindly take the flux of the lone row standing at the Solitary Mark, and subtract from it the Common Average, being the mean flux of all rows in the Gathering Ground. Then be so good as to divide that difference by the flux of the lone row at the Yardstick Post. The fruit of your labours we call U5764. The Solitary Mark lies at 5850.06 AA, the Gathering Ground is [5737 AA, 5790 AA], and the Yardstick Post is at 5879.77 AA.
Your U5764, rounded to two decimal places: -0.02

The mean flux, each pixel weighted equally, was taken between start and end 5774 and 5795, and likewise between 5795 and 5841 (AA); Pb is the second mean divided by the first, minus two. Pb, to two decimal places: -0.94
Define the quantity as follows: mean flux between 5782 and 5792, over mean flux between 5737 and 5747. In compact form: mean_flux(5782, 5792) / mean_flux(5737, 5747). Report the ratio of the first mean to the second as 0.94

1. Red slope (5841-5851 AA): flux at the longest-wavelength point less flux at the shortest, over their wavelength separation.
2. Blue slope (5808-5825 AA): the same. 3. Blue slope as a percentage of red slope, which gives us -49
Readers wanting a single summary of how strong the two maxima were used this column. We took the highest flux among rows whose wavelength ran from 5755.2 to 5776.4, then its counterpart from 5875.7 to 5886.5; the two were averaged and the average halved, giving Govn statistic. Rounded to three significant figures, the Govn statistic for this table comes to 6.41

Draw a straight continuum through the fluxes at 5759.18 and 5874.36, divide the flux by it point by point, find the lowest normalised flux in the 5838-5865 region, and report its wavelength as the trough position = 5852.75 AA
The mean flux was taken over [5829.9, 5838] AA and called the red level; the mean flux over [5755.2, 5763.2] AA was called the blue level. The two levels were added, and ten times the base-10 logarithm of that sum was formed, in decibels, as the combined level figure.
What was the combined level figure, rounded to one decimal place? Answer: 14.1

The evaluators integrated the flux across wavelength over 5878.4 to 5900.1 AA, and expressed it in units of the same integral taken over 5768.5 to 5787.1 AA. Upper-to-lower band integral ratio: 1.1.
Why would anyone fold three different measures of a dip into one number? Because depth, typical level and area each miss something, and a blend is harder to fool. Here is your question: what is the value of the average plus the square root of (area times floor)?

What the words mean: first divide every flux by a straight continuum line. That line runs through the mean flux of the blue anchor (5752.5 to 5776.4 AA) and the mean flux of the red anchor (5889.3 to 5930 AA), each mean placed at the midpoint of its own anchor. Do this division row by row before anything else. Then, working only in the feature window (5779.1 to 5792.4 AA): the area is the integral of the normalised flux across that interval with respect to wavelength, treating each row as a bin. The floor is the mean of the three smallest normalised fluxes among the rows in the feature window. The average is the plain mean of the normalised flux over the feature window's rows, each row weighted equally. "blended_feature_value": 4.44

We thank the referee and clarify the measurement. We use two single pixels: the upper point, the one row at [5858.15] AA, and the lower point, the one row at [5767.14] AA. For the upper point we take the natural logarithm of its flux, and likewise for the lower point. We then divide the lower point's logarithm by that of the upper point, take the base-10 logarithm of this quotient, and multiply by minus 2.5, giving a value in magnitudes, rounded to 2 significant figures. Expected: -0.011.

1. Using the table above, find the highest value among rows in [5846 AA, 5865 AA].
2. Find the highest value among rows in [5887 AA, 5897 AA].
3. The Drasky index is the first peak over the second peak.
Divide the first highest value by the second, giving 1.16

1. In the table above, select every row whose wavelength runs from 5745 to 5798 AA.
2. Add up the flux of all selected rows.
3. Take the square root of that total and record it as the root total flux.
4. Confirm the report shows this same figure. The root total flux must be 15.9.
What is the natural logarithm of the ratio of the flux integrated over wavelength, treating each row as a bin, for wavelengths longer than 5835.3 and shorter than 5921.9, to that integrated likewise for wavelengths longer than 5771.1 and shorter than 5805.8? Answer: 0.9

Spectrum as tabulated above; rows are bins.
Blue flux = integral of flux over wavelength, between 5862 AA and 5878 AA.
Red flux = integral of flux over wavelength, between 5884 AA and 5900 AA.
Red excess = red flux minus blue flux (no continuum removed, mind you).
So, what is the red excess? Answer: -32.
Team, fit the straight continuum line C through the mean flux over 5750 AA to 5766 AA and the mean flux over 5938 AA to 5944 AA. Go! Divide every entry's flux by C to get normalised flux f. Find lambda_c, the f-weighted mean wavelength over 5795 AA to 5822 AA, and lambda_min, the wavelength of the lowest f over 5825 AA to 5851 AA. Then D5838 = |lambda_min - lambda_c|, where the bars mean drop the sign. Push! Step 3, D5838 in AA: 41.6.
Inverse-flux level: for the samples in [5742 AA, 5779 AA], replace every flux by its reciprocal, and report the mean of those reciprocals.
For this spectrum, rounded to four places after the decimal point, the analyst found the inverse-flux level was 0.0784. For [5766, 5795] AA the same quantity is 0.0802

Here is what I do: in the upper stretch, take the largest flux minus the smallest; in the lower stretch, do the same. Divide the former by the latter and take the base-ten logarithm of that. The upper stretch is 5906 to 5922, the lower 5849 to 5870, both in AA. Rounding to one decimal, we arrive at -0.5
